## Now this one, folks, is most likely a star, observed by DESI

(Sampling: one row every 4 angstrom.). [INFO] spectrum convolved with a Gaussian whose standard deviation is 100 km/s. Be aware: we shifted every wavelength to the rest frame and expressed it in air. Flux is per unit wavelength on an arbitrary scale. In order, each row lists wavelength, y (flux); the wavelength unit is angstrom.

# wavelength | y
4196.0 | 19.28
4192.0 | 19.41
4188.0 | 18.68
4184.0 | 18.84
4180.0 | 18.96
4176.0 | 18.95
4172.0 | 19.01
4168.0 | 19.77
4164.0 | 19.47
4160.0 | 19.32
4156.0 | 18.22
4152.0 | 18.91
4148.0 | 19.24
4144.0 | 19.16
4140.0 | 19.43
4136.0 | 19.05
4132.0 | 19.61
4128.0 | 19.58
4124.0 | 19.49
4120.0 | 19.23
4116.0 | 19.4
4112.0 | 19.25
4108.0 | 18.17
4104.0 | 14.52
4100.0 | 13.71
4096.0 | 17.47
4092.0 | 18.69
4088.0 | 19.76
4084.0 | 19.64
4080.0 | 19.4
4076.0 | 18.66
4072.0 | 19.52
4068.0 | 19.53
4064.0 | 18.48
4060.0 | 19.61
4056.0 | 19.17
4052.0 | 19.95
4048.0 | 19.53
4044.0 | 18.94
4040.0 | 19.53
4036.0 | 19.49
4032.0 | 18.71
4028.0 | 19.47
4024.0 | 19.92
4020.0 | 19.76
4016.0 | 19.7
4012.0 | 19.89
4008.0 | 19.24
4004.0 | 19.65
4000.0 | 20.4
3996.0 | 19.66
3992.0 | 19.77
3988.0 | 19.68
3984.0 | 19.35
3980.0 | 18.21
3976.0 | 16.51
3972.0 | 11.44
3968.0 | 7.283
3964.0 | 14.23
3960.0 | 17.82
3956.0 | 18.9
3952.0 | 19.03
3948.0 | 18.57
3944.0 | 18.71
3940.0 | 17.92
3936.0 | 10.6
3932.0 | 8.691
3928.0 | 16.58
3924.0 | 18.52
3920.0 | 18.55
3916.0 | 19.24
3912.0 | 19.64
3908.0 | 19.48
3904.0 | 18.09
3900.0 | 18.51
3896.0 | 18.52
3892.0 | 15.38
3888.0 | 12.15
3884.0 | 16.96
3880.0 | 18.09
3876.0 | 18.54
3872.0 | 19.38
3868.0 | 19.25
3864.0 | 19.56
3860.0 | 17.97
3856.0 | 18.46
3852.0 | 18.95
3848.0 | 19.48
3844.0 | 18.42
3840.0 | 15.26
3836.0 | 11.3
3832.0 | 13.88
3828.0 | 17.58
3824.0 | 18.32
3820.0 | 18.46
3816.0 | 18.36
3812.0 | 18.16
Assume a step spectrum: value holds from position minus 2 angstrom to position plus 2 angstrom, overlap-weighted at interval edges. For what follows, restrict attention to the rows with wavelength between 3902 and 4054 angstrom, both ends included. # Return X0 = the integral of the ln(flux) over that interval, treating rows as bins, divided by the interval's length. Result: 2.86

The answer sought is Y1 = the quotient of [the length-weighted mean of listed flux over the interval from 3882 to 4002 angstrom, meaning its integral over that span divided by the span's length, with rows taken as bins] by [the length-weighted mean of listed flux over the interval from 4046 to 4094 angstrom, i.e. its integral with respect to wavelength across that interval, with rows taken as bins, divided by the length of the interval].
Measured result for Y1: 0.88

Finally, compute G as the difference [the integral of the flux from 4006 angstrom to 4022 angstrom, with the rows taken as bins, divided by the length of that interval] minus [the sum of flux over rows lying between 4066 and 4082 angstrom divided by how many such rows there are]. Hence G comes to 0.4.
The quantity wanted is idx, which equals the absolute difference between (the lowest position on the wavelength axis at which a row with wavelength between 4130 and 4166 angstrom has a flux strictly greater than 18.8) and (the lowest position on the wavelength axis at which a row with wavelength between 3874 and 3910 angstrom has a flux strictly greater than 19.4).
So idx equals 224 angstrom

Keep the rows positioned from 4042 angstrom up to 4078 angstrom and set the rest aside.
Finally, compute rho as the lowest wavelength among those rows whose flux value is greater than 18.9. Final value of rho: 4044.0 angstrom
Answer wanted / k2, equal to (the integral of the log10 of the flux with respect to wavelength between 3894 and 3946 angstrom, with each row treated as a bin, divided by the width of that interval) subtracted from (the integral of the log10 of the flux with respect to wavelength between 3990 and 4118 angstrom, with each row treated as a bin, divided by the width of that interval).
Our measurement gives 0.054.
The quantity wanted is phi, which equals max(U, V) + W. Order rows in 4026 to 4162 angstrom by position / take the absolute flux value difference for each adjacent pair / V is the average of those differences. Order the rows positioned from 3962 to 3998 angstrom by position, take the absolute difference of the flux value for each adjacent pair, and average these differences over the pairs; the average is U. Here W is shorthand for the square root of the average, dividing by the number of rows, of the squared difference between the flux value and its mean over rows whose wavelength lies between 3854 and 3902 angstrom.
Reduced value 4.4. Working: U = 2.4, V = 0.7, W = 2.01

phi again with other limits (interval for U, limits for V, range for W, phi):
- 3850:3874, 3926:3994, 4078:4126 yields 4.6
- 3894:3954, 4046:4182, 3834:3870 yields 4.2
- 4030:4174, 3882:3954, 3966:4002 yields 6.3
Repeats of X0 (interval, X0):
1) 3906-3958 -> 2.82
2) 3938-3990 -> 2.79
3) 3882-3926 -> 2.87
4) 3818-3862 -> 2.83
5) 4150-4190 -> 2.94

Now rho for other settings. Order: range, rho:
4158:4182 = 4160.0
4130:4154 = 4132.0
